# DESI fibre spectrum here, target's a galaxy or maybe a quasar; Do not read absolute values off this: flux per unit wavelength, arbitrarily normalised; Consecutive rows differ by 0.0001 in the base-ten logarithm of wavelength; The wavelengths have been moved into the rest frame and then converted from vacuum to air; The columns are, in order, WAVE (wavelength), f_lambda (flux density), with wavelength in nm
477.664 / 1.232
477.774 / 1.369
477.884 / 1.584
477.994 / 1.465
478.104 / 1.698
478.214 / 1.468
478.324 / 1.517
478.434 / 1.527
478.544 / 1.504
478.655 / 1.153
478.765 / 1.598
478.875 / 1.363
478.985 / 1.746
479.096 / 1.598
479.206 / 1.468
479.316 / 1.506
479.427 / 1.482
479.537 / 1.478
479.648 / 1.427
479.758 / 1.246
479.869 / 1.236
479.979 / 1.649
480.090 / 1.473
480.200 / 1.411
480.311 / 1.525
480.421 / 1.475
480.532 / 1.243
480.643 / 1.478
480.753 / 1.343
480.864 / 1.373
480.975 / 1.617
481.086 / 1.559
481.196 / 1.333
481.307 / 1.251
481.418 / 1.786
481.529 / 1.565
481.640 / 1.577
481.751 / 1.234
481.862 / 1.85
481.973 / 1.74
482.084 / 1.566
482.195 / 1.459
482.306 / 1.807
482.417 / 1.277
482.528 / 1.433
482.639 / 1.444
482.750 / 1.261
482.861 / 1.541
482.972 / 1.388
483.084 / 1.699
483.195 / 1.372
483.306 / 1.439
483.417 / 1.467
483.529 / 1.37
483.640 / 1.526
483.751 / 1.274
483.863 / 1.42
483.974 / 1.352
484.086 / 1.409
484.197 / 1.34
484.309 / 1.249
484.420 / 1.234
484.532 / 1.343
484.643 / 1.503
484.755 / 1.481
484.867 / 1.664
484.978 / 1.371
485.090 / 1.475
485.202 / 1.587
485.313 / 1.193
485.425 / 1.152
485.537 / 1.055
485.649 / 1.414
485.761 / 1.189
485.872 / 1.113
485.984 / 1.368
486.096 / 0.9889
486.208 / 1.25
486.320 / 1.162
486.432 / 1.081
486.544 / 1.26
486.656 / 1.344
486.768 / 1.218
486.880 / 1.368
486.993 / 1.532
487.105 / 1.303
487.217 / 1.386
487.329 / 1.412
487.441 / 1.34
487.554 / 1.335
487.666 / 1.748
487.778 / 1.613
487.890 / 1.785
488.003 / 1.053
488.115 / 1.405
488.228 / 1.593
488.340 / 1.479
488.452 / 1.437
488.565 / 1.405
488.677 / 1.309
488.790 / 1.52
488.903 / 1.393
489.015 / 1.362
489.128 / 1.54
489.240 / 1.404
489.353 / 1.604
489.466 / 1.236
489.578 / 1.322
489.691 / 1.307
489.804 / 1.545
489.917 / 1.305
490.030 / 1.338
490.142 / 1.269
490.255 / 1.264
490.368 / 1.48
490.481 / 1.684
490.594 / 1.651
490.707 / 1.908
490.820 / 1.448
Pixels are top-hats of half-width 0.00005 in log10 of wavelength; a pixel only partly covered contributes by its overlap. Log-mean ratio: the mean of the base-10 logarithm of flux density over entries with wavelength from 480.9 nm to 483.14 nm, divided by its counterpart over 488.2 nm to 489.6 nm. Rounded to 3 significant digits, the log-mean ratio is 1.15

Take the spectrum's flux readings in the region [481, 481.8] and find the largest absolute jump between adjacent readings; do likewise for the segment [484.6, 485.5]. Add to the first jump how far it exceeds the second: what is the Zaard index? 0.68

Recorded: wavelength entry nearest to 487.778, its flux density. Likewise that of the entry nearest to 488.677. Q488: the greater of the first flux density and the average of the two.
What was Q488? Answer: 1.61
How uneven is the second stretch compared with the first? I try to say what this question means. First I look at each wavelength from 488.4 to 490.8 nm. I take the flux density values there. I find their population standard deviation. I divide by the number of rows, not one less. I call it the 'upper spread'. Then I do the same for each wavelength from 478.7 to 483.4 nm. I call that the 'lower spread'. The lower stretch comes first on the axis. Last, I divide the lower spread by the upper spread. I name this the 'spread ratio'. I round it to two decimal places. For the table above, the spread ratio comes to 0.99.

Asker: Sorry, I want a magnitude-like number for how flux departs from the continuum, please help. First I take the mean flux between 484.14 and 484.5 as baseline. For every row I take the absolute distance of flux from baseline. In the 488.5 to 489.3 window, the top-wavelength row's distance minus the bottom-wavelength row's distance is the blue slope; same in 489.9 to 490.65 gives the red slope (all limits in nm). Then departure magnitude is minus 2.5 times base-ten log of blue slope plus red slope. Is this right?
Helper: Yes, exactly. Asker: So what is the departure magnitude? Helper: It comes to 1.2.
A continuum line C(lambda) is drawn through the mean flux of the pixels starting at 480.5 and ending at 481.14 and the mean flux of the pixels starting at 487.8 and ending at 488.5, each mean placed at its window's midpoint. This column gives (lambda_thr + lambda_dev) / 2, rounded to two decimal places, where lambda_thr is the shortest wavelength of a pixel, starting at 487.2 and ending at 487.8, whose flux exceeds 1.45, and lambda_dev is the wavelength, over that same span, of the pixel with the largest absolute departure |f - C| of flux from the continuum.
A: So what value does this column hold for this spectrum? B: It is 487.67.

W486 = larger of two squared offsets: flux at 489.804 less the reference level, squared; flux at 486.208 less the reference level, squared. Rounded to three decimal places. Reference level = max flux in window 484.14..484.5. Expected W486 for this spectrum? 0.042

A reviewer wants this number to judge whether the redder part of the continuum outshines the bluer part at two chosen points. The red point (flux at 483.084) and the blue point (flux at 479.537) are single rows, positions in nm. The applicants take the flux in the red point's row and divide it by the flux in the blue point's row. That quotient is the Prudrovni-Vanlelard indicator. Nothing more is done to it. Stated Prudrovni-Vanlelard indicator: 1.15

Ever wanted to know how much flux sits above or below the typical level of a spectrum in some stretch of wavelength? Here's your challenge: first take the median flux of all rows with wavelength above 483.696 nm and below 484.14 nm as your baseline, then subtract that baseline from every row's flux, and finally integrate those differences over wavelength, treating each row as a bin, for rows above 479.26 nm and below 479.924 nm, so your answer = 0.010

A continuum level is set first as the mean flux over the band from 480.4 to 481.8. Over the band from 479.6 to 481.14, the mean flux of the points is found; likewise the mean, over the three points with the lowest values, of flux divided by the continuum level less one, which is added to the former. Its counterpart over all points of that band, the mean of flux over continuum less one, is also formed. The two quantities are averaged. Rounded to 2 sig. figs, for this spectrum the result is 0.64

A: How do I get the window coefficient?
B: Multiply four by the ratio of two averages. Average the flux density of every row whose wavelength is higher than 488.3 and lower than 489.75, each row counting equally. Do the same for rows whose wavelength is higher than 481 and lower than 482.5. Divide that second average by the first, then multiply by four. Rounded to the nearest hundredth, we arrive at 4.37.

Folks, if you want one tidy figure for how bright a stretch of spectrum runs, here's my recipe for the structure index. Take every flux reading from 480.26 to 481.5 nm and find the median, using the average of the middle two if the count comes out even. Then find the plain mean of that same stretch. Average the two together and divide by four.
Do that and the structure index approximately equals 0.366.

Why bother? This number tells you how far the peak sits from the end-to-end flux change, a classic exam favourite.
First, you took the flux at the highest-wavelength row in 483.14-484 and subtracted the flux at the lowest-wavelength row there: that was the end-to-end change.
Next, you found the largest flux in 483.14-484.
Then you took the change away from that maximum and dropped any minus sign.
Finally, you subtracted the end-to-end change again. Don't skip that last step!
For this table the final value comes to 1.6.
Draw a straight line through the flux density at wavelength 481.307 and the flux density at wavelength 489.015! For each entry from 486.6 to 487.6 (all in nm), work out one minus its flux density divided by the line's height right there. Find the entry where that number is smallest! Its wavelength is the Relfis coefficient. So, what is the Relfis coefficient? 486.993 nm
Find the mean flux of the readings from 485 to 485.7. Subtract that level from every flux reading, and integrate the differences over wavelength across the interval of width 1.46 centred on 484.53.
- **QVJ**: 0.15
